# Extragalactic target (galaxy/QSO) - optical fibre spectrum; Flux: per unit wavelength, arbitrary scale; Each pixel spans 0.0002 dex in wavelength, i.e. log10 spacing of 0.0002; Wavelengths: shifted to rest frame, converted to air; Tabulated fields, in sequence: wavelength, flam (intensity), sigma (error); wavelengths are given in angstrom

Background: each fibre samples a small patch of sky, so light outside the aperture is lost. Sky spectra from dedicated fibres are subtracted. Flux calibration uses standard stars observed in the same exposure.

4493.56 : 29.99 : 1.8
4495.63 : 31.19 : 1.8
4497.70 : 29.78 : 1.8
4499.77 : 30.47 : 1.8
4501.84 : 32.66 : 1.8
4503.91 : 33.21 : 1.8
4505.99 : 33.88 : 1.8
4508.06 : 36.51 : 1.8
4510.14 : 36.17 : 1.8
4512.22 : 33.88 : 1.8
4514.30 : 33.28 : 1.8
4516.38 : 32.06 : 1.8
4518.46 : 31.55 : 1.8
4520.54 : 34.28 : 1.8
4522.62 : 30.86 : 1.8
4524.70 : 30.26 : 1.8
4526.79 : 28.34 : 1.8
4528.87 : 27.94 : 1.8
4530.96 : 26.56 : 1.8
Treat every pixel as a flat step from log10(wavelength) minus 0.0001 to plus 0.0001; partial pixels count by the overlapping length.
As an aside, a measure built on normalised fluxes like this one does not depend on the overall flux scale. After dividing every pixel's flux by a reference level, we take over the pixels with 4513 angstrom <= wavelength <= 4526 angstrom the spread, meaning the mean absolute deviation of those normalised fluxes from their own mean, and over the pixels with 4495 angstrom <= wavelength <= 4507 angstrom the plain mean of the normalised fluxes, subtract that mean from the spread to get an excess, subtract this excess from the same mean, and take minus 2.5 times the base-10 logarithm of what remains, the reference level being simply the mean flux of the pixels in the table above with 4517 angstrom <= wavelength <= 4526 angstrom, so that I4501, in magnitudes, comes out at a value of -0.74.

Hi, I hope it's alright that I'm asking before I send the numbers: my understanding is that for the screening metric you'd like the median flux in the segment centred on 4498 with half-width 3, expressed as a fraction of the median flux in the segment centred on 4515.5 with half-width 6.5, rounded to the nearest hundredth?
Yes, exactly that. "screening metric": 0.91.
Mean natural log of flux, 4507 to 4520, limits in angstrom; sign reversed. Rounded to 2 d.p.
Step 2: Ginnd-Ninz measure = -3.52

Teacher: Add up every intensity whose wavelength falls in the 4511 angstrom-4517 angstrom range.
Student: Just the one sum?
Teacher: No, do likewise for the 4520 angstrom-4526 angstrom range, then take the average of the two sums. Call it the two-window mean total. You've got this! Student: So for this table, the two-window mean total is 97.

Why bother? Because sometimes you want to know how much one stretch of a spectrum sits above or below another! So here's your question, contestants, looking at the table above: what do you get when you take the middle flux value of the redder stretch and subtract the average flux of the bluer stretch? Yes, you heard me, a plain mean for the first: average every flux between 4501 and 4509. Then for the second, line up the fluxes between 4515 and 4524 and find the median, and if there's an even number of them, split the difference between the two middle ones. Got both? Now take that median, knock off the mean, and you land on -2.3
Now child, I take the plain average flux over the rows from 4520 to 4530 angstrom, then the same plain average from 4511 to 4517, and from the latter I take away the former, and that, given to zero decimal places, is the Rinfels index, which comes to 3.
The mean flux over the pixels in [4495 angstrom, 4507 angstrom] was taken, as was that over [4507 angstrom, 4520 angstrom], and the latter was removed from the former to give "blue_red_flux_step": -2.0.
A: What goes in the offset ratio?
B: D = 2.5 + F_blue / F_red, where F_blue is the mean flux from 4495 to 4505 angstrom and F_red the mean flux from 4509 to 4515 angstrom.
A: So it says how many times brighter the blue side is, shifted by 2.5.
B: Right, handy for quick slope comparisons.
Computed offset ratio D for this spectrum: 3.41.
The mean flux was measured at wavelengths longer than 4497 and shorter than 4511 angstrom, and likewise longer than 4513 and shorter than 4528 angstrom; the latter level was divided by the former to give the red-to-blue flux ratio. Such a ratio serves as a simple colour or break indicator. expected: 0.95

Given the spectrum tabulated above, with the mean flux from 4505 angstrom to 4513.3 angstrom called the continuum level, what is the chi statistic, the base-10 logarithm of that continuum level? 1.55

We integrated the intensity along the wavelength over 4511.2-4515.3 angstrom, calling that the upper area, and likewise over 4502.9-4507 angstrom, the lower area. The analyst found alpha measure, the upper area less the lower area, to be 0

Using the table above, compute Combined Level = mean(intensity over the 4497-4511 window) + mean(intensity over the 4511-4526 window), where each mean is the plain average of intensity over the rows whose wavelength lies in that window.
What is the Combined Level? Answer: 65.6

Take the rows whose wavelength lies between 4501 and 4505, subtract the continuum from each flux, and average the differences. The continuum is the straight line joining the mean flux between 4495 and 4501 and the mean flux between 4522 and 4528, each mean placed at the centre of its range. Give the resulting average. 2.6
